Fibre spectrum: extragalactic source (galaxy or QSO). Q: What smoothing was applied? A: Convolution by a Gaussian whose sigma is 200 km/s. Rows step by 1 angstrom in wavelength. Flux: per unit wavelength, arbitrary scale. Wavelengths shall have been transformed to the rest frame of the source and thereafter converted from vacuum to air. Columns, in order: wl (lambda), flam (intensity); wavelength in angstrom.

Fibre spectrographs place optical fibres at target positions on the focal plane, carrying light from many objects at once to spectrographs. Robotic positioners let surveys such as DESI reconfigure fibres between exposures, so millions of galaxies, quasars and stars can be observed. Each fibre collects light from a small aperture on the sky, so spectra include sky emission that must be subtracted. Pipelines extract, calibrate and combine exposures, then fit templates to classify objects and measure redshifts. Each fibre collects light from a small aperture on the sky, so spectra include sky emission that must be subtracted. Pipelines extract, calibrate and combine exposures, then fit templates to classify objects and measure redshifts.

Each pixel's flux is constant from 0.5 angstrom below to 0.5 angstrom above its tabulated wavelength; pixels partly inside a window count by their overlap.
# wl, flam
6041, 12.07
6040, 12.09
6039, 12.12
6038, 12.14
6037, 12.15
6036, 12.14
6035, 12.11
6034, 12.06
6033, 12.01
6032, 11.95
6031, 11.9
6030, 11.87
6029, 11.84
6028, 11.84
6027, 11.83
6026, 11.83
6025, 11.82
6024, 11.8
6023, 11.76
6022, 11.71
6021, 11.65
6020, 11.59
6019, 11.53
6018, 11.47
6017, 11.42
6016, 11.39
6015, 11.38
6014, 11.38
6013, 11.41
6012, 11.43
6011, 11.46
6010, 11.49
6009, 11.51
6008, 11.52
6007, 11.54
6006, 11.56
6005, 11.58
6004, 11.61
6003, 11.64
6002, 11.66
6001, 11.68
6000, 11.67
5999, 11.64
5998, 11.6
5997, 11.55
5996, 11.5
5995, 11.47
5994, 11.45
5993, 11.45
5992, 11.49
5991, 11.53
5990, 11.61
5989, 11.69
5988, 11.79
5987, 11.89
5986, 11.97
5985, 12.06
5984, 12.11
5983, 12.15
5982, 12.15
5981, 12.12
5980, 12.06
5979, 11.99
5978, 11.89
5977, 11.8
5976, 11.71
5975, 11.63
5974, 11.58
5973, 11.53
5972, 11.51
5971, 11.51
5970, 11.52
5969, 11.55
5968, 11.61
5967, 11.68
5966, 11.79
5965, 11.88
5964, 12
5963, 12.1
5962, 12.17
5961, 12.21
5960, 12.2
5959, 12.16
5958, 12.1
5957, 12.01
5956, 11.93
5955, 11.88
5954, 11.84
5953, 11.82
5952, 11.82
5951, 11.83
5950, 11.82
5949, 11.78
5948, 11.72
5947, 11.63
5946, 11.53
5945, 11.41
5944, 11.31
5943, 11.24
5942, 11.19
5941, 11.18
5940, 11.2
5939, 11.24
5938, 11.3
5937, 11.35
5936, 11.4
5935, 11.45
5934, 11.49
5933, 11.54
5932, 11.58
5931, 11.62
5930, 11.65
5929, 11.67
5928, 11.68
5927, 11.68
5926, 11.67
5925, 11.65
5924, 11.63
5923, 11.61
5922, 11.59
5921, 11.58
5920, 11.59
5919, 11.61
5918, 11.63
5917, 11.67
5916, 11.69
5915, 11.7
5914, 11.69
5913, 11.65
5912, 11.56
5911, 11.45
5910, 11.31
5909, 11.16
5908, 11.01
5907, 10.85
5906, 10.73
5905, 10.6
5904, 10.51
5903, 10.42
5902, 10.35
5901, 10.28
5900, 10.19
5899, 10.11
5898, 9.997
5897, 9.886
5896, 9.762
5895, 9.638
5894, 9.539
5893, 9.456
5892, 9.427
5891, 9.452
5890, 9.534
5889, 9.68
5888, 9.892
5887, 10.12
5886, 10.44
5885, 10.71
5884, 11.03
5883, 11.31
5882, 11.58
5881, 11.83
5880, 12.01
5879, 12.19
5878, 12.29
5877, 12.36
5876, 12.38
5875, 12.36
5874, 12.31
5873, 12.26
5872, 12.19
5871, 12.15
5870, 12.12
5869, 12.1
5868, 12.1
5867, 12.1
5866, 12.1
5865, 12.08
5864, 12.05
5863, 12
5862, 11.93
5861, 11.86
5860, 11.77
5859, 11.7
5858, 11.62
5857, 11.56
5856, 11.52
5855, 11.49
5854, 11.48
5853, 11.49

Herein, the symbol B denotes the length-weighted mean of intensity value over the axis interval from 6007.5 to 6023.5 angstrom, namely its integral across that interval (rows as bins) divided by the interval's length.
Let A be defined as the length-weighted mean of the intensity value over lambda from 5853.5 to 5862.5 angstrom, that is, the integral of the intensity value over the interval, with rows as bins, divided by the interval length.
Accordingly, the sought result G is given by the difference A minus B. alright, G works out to 0.15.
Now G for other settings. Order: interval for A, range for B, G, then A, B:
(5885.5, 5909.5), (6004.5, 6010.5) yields -1.41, 10.1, 11.5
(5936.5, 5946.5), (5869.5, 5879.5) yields -0.97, 11.3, 12.3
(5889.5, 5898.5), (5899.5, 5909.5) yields -0.98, 9.6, 10.6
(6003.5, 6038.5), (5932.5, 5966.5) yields 0.01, 11.7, 11.7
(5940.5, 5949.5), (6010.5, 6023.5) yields -0.06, 11.4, 11.5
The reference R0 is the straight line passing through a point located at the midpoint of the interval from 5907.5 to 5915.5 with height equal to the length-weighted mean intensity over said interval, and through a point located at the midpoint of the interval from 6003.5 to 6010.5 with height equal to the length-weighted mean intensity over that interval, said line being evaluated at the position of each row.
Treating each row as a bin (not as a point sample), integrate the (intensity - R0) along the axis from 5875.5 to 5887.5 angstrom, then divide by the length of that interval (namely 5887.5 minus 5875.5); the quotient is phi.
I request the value 0.11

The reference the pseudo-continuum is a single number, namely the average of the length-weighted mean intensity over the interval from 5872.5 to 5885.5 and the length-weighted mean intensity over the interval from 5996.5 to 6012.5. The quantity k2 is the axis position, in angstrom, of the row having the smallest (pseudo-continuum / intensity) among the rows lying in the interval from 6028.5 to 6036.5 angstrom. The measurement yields 6036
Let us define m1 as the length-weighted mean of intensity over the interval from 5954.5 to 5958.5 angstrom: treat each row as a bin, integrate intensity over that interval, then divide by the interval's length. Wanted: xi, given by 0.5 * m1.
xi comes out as 5.99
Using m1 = 12.0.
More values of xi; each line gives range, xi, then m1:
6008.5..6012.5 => 5.74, 11.5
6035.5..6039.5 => 6.07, 12.1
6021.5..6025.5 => 5.89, 11.8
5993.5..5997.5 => 5.75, 11.5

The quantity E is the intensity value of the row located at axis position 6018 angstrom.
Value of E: 11.47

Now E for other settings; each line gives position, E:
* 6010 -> 11.49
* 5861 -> 11.86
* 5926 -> 11.67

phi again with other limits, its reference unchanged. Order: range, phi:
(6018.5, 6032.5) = 0.22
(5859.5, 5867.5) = 0.60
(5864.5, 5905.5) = -0.42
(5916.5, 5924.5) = 0.16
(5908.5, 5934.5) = 0.14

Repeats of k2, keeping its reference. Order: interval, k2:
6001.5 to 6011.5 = 6002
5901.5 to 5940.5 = 5915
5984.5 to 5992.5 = 5985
